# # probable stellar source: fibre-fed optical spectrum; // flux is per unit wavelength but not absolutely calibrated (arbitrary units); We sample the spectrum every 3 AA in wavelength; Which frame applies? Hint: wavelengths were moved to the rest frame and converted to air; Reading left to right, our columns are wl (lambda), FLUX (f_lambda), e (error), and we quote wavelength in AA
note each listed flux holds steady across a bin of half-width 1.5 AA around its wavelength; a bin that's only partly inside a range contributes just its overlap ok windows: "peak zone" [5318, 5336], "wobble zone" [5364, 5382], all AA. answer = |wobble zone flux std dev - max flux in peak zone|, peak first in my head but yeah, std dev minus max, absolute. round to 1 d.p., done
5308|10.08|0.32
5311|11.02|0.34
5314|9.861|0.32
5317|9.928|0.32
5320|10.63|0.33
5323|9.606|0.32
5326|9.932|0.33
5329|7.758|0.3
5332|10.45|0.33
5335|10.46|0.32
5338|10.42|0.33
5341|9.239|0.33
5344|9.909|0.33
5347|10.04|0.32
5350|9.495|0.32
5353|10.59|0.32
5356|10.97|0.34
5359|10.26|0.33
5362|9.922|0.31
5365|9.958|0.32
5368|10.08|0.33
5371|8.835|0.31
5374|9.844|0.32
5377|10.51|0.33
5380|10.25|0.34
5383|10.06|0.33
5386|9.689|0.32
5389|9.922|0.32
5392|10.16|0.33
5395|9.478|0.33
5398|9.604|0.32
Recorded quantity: 10.1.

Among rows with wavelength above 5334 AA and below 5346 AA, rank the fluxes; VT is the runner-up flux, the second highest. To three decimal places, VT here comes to 10.420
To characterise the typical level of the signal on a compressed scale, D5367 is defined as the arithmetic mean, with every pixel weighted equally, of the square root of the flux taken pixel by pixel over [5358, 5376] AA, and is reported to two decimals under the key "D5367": 3.13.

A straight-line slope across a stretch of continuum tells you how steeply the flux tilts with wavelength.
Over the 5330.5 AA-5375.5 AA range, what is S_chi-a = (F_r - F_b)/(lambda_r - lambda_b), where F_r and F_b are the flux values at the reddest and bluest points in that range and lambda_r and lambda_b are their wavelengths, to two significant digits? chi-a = -0.014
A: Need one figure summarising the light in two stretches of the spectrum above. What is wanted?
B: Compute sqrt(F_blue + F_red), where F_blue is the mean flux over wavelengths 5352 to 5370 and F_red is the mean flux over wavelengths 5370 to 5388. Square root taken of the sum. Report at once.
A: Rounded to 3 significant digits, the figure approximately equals 4.49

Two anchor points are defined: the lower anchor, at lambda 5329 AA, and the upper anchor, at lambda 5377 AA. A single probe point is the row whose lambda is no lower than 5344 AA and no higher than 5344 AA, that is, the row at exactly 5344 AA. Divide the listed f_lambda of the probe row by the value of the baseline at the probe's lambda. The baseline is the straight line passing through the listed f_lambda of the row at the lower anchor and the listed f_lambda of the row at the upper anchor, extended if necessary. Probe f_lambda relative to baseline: 1.15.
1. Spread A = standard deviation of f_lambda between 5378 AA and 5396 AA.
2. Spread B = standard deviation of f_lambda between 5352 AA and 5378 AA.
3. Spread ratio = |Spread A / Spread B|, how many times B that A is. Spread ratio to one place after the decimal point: 0.5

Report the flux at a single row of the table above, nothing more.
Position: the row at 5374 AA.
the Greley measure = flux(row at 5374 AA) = 9.844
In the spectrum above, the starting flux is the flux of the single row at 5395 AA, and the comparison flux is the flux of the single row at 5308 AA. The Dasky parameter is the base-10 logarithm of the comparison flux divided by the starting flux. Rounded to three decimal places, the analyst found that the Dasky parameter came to 0.027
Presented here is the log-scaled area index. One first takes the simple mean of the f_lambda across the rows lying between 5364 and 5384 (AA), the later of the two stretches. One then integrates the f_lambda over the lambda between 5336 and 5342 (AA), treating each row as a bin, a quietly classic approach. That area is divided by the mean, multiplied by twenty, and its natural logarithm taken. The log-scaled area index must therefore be 4.8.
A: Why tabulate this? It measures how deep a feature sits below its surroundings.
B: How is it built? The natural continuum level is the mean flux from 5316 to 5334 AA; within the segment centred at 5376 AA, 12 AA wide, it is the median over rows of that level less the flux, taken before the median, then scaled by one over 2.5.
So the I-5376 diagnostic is -0.13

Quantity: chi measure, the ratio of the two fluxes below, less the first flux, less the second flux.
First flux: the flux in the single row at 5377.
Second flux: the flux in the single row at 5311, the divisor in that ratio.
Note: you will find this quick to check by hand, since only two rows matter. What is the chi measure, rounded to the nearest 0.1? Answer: -20.6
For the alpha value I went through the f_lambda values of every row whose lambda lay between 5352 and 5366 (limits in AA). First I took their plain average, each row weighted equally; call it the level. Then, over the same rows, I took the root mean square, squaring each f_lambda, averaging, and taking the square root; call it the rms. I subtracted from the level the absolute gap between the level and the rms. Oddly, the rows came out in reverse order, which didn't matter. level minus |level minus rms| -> 10.3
